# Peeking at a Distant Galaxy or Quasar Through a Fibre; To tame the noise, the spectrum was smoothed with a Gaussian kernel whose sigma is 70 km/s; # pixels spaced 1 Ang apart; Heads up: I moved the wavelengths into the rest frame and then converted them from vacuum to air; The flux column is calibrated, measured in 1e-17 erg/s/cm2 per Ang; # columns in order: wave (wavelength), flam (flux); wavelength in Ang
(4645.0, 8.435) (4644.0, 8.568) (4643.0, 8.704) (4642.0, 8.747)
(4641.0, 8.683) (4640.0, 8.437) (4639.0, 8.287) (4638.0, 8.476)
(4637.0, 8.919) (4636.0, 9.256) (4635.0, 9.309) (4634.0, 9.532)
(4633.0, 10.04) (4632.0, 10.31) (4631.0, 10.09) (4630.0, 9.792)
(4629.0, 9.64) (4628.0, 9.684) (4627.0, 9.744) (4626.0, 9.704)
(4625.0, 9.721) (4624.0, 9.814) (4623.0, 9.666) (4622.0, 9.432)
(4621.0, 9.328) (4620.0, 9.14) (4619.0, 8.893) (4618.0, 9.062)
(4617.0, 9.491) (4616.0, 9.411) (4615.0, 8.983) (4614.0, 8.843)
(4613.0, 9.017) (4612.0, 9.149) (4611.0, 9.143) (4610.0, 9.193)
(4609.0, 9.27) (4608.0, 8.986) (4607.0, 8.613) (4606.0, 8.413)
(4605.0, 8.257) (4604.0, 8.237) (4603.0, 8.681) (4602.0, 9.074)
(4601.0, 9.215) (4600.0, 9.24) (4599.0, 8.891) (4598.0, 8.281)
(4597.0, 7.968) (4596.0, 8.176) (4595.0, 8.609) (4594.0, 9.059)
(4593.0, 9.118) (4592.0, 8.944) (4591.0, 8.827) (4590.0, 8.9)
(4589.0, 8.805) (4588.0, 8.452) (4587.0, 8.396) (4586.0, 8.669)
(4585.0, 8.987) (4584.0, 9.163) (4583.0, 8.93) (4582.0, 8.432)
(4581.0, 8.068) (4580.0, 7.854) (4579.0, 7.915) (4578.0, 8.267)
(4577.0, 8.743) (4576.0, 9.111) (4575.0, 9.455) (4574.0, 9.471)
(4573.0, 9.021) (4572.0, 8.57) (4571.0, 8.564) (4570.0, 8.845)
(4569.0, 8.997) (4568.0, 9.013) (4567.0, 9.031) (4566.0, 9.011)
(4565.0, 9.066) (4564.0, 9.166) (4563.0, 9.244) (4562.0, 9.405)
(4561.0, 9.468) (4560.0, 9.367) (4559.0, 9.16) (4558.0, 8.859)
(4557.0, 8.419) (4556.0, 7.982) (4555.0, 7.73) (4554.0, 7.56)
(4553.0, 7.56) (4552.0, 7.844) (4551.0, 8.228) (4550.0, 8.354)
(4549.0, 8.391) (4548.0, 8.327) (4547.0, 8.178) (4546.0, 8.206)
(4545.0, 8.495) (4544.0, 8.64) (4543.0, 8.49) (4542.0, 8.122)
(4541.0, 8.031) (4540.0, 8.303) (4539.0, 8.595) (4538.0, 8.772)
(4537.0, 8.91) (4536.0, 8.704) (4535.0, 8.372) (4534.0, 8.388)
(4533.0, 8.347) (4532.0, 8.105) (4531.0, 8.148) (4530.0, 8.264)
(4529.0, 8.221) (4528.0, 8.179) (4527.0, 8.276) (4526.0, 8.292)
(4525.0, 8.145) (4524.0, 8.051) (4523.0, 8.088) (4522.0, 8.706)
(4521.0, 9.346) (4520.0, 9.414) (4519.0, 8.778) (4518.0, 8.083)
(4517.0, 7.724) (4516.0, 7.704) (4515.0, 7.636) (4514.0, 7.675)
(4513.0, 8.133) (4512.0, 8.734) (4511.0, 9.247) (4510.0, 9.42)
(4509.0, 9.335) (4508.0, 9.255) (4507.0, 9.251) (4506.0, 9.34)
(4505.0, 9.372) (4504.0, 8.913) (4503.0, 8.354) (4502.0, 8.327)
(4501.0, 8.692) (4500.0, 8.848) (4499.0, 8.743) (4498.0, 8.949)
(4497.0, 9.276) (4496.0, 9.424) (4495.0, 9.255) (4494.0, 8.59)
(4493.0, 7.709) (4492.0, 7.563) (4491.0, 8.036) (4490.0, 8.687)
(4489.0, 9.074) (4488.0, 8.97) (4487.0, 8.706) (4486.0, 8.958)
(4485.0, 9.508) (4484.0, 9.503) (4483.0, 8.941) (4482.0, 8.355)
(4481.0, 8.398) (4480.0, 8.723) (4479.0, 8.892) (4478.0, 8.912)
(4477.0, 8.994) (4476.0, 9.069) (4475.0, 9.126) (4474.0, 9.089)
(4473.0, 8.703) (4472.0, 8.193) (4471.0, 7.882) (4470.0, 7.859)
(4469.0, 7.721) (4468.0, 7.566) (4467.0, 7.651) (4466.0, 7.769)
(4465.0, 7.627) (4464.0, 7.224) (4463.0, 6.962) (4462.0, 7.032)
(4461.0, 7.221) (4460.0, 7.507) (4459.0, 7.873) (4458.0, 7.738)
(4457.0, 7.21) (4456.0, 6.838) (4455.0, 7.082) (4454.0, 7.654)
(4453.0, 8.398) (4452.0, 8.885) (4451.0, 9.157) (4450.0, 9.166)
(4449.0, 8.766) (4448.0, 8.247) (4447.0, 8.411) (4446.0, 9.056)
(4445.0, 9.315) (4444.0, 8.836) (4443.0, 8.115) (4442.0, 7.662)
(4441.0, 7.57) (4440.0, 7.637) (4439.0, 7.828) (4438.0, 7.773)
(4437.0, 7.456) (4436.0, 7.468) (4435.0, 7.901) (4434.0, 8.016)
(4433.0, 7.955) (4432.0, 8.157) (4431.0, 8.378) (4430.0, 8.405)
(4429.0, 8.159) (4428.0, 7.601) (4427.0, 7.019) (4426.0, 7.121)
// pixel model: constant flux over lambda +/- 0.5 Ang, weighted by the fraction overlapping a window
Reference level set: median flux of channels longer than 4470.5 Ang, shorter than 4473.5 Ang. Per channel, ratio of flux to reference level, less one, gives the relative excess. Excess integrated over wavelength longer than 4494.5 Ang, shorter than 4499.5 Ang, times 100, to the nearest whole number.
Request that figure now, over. 57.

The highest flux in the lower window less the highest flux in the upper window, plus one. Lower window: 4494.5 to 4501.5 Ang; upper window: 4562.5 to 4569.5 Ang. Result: 1.2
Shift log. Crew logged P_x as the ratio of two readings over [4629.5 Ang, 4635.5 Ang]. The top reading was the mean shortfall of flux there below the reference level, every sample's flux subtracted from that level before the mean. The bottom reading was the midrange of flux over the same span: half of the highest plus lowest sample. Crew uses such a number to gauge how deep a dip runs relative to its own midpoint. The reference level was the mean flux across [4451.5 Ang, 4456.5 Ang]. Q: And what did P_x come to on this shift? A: -0.21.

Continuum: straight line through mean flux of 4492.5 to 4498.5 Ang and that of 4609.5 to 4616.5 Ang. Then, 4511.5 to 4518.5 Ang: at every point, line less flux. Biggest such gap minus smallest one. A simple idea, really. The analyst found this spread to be 1.1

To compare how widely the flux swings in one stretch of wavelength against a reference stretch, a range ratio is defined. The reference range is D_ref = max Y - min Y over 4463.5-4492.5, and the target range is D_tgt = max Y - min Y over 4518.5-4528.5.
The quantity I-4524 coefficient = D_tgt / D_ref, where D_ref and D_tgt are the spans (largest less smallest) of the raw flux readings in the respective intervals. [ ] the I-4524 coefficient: 0.60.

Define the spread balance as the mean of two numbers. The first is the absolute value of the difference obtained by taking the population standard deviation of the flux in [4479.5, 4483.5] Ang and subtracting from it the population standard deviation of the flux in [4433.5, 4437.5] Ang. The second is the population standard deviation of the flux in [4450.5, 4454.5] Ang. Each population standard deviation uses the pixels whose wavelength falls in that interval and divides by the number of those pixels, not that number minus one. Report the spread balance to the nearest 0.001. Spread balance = 0.291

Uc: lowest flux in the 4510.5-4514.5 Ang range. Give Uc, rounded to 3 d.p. 7.675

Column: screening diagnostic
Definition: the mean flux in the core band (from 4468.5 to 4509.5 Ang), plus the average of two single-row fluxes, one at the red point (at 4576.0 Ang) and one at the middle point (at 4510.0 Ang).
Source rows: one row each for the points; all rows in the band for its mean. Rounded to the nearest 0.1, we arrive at 18.0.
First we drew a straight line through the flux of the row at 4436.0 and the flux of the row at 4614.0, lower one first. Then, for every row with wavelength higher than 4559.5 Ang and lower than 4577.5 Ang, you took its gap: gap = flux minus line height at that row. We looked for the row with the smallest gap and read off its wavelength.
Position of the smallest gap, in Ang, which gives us 4572.0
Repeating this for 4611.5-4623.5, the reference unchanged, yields 4614.0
